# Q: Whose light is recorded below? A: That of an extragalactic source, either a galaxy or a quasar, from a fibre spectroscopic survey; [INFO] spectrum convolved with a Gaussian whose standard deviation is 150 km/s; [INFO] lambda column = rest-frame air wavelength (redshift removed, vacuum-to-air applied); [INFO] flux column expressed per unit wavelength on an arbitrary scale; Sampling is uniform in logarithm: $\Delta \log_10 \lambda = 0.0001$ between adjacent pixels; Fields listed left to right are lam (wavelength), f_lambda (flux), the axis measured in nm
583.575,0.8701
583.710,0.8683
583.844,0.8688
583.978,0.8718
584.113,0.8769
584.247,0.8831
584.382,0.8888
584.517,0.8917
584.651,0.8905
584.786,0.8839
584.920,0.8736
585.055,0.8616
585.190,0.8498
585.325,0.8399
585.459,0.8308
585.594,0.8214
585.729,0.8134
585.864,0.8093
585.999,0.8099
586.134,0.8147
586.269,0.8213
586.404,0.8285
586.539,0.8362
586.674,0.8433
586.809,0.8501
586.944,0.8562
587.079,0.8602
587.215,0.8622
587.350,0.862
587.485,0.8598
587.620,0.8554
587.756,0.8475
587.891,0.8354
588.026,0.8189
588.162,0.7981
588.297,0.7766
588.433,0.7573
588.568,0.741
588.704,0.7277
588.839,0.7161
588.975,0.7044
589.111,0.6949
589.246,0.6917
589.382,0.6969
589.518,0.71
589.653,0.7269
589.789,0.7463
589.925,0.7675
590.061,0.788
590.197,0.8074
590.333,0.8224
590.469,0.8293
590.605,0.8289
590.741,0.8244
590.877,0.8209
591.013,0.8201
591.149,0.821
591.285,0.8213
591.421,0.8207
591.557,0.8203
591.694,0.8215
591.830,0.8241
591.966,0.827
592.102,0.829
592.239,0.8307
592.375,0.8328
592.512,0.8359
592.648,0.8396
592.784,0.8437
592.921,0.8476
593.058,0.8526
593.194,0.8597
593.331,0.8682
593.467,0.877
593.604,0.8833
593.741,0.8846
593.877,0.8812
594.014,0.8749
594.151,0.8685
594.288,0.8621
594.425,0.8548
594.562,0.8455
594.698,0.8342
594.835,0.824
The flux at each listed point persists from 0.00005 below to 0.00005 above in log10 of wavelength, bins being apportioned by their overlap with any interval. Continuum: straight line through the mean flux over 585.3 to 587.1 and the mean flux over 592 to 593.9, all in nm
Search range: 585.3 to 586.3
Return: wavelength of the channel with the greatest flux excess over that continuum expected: 585.325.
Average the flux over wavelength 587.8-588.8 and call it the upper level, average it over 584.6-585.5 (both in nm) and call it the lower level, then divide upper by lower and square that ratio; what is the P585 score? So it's 0.82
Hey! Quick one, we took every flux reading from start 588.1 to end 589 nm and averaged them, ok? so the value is 0.75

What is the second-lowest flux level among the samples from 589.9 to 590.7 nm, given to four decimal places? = 0.7880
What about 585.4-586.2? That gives 0.8099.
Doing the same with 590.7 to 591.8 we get 0.8203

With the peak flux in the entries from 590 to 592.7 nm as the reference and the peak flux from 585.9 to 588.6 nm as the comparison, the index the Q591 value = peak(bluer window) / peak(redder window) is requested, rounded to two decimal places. 1.03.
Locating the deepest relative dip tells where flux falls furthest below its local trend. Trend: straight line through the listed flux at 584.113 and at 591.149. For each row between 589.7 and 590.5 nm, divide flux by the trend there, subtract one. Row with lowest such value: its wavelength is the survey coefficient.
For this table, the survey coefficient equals 589.789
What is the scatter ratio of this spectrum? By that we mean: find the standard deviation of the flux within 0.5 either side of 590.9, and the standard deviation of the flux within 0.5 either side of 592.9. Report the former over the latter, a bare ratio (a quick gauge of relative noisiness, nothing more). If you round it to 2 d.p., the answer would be 0.34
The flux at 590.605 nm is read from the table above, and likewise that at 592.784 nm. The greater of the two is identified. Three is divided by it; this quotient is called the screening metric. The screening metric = 3.56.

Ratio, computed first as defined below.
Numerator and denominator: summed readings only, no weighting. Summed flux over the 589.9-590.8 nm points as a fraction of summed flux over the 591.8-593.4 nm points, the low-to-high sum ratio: 0.56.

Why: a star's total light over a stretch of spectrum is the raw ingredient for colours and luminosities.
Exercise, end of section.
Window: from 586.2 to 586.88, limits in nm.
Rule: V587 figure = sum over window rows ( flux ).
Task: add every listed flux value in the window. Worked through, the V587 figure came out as 4.2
